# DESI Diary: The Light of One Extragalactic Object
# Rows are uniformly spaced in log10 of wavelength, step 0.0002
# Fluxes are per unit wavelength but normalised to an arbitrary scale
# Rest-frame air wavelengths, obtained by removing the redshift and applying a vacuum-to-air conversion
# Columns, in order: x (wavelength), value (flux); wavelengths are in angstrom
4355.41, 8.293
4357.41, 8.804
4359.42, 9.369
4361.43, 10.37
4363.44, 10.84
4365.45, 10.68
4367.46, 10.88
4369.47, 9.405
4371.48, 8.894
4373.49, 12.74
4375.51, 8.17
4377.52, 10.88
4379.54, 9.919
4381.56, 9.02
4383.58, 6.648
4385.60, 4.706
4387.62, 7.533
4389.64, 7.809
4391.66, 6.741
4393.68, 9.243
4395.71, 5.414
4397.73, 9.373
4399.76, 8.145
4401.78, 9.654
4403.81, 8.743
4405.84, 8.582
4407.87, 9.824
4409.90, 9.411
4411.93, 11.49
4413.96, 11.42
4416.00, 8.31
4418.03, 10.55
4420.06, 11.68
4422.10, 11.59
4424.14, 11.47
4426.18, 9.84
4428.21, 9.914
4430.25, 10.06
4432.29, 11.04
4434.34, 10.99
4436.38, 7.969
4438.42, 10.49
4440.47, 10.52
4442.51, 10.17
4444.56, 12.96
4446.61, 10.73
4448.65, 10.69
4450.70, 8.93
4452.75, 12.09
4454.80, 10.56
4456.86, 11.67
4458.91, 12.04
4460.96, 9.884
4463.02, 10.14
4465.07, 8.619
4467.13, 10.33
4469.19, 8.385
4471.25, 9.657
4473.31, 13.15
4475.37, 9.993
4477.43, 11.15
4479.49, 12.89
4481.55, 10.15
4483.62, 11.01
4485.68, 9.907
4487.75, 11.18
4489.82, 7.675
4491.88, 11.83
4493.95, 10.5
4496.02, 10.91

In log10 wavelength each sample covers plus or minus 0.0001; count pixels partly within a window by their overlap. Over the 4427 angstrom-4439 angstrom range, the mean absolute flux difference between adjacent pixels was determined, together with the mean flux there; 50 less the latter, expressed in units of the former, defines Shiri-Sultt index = 29.7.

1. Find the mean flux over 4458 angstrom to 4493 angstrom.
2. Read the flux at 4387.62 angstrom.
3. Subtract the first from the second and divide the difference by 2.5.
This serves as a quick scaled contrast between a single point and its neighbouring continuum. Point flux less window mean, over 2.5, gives -1.2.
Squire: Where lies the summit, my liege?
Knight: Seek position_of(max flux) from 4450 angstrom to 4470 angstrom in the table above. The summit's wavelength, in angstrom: 4452.75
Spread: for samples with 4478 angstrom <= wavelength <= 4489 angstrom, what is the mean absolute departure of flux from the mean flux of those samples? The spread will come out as 0.81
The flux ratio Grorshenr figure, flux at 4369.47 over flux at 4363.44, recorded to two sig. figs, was 0.87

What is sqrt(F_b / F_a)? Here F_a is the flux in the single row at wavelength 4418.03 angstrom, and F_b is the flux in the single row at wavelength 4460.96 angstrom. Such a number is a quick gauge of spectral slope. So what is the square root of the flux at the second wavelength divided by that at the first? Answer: 0.97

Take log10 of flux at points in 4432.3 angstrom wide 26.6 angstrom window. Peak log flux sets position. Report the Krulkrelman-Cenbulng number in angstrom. 4444.56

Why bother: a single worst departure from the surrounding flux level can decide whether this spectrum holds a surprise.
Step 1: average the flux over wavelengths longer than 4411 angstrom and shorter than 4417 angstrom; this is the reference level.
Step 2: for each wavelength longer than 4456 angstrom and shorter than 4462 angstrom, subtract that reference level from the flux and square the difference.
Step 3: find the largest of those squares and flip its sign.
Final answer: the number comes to -2.7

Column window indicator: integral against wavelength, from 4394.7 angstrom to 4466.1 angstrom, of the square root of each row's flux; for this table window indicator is 227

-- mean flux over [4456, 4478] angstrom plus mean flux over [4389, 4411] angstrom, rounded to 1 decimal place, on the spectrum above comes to 18.9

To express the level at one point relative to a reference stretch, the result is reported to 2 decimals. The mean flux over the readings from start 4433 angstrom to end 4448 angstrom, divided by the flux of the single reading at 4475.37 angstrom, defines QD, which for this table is 1.06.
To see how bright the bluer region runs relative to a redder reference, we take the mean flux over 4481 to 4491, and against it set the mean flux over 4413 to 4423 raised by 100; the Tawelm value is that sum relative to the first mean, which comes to 11.1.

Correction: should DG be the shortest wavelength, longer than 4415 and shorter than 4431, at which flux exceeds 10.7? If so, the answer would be 4420.06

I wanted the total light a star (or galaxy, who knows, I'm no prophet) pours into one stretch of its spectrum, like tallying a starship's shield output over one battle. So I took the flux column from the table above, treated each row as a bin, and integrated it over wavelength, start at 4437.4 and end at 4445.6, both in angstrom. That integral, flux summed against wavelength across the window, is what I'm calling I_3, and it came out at 90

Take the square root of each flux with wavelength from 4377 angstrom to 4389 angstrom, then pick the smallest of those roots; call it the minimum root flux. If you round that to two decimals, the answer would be 2.17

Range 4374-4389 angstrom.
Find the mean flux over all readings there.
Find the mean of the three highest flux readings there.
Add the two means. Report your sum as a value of 18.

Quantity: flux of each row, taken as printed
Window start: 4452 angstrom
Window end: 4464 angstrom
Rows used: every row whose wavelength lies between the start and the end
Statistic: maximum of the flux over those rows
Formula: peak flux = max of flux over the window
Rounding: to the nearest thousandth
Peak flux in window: 12.090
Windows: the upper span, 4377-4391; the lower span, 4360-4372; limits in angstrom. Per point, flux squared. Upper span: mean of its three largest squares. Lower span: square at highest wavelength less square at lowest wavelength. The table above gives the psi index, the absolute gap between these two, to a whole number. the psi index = 128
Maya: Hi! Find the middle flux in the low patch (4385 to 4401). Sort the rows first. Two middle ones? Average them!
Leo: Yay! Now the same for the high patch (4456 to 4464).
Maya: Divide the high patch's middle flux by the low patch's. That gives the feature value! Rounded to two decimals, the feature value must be 1.42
